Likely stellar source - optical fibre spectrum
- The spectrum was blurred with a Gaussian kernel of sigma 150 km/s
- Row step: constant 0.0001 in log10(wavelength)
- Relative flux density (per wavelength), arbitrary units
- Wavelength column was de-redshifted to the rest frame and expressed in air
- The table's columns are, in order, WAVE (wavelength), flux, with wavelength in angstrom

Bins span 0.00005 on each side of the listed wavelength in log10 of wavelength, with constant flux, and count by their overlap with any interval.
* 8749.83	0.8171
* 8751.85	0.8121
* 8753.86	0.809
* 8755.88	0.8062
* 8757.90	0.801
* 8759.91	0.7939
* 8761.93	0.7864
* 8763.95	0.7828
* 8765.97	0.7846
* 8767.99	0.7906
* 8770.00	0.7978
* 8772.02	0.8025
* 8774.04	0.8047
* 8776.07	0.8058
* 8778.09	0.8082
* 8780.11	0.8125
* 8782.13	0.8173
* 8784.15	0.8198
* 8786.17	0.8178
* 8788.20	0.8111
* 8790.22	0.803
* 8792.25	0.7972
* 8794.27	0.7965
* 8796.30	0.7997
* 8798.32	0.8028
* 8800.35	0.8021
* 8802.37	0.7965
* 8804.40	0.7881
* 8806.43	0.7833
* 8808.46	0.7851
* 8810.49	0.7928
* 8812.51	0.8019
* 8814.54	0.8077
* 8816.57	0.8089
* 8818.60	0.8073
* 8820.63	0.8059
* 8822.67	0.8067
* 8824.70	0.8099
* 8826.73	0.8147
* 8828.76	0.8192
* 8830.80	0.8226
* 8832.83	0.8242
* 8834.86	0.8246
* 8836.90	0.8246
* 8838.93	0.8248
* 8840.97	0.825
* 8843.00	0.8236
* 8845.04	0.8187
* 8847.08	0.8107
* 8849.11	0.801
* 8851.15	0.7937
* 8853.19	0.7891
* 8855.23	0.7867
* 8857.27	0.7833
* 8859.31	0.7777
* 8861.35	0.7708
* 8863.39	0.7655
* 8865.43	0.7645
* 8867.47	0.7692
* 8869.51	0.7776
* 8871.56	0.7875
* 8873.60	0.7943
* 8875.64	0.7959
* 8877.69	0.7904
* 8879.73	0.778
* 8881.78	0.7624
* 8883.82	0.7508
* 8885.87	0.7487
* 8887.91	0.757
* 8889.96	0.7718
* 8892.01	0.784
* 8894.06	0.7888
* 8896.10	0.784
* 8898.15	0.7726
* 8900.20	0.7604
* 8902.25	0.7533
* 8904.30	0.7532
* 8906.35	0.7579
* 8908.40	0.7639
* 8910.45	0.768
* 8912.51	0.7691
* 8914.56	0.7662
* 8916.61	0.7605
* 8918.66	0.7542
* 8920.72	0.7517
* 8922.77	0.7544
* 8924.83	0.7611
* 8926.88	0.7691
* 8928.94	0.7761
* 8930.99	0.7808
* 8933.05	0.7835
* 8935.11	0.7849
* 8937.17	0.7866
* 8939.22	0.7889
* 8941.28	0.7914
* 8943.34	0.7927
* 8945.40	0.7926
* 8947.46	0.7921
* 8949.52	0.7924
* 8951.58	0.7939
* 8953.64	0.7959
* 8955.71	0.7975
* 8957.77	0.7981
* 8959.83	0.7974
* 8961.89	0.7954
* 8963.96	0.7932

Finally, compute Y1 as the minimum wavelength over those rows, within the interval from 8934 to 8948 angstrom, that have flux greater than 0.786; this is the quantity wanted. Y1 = 8937.17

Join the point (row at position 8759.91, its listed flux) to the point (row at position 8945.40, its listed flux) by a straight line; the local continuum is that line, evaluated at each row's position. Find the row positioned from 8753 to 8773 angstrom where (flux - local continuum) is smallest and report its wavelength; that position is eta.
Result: 8763.95 angstrom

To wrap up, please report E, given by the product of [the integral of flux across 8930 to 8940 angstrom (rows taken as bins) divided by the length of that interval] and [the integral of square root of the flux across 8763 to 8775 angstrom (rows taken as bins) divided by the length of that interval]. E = 0.700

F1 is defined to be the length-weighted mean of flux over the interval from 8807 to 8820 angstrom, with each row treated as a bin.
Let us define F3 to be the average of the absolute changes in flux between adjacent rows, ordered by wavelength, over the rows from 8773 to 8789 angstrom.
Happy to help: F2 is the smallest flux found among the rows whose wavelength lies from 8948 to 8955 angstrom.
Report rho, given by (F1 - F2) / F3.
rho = 2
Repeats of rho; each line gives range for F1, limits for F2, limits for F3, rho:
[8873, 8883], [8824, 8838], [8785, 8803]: -6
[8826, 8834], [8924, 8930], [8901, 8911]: 16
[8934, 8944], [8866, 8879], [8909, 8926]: 5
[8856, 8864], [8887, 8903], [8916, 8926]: 5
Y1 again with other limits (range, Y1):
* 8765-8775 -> 8767.99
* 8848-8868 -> 8849.11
